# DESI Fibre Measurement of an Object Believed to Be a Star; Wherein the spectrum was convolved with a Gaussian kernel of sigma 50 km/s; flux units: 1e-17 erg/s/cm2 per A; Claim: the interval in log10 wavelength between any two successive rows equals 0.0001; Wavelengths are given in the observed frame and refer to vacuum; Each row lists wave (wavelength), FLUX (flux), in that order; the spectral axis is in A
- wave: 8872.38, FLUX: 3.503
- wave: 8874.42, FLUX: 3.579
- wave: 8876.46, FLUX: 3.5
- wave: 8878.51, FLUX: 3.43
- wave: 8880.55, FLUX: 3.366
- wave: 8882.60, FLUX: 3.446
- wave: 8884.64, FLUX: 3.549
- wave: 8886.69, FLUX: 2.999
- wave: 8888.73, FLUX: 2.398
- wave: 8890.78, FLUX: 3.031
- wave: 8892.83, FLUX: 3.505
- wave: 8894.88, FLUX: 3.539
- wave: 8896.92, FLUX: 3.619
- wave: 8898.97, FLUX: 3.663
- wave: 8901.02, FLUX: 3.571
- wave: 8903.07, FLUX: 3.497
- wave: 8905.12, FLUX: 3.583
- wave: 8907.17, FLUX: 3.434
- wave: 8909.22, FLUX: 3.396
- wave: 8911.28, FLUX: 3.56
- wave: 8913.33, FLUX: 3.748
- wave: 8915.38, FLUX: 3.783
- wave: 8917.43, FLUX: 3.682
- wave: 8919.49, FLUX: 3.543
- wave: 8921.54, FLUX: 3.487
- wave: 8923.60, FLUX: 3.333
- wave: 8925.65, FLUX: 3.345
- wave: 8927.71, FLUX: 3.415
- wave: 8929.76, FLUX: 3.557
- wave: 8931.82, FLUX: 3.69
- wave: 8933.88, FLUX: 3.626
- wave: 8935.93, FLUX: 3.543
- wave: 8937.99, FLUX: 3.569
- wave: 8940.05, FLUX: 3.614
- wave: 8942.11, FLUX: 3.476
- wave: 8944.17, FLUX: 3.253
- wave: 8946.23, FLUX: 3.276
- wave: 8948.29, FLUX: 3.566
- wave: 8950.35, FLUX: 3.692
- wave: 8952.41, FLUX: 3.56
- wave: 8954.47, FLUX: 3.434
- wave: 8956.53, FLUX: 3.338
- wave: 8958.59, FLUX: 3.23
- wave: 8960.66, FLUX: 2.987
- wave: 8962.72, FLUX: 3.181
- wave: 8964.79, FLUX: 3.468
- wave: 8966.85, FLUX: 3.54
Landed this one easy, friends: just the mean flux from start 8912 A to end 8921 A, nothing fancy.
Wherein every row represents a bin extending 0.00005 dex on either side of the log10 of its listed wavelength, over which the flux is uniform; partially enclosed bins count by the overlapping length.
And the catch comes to 3.7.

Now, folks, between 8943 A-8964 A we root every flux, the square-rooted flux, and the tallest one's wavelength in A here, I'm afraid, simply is 8950.35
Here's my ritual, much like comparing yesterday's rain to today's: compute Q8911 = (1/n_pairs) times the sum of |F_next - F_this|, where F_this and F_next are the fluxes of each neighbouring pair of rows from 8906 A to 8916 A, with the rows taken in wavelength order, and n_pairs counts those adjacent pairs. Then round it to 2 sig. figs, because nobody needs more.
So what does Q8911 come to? 0.11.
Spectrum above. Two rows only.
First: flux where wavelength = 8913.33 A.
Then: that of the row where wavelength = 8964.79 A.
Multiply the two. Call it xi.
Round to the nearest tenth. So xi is 13.0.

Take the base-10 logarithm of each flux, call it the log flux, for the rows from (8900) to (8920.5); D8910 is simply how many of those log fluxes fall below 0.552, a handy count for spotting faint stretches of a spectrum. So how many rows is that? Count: 5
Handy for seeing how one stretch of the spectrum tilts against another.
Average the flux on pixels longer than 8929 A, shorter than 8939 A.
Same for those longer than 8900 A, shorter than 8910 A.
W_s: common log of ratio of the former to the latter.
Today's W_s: 0.012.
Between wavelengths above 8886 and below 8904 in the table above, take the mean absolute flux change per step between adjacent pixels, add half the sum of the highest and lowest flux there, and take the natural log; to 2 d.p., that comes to 1.19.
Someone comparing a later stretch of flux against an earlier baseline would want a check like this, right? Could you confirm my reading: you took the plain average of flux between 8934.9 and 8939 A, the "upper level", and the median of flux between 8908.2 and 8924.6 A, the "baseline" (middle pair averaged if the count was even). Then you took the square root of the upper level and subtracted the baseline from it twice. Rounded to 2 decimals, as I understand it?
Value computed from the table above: -5.22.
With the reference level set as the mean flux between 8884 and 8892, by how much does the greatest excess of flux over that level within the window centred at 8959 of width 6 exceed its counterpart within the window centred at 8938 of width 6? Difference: -0.28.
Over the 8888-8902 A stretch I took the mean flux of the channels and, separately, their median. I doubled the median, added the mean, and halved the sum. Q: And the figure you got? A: 5.21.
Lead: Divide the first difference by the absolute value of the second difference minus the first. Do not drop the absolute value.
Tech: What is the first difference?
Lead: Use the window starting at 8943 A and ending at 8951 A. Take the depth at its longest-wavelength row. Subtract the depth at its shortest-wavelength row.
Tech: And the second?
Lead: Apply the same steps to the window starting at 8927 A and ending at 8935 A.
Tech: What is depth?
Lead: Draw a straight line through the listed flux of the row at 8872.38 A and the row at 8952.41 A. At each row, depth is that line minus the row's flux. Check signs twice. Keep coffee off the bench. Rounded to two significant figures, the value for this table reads -1.9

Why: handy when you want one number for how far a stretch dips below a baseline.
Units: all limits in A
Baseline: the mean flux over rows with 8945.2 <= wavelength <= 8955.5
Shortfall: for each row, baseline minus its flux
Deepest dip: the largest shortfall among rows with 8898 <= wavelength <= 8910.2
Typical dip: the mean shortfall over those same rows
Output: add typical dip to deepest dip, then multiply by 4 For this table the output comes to 0.4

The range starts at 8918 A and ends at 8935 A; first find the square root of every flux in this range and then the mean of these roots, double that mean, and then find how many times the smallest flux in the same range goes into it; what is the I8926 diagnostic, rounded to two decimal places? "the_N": 1.12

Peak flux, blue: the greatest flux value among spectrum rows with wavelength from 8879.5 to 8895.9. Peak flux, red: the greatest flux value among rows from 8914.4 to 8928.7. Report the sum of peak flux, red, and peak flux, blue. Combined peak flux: 7.33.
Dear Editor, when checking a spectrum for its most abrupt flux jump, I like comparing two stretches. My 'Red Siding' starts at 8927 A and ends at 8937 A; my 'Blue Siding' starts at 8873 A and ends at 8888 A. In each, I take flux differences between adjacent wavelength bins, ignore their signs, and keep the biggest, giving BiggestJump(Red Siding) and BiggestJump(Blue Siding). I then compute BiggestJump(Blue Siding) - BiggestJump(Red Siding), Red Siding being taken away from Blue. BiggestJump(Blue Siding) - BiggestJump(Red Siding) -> 0.41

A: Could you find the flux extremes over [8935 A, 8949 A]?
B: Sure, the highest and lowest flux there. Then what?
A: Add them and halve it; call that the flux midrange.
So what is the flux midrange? 3.43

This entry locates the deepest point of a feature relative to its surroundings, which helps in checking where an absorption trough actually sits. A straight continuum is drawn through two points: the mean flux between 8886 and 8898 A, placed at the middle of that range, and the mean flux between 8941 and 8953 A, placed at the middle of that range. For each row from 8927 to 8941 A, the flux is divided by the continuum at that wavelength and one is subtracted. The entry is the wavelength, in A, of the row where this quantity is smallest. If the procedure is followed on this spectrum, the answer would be 8927.71 A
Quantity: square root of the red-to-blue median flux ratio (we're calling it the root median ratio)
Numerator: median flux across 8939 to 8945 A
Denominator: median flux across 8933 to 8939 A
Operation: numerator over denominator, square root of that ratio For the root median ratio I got 0.99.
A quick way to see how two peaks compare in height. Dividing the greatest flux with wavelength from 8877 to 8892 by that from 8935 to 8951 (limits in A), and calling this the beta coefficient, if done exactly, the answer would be 0.96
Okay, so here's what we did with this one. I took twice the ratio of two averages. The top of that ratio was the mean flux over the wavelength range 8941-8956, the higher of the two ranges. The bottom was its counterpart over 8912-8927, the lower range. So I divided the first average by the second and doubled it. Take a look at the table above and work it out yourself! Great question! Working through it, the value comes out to 1.95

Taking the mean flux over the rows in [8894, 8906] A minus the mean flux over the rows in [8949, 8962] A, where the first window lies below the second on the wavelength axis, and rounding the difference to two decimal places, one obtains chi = 0.21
